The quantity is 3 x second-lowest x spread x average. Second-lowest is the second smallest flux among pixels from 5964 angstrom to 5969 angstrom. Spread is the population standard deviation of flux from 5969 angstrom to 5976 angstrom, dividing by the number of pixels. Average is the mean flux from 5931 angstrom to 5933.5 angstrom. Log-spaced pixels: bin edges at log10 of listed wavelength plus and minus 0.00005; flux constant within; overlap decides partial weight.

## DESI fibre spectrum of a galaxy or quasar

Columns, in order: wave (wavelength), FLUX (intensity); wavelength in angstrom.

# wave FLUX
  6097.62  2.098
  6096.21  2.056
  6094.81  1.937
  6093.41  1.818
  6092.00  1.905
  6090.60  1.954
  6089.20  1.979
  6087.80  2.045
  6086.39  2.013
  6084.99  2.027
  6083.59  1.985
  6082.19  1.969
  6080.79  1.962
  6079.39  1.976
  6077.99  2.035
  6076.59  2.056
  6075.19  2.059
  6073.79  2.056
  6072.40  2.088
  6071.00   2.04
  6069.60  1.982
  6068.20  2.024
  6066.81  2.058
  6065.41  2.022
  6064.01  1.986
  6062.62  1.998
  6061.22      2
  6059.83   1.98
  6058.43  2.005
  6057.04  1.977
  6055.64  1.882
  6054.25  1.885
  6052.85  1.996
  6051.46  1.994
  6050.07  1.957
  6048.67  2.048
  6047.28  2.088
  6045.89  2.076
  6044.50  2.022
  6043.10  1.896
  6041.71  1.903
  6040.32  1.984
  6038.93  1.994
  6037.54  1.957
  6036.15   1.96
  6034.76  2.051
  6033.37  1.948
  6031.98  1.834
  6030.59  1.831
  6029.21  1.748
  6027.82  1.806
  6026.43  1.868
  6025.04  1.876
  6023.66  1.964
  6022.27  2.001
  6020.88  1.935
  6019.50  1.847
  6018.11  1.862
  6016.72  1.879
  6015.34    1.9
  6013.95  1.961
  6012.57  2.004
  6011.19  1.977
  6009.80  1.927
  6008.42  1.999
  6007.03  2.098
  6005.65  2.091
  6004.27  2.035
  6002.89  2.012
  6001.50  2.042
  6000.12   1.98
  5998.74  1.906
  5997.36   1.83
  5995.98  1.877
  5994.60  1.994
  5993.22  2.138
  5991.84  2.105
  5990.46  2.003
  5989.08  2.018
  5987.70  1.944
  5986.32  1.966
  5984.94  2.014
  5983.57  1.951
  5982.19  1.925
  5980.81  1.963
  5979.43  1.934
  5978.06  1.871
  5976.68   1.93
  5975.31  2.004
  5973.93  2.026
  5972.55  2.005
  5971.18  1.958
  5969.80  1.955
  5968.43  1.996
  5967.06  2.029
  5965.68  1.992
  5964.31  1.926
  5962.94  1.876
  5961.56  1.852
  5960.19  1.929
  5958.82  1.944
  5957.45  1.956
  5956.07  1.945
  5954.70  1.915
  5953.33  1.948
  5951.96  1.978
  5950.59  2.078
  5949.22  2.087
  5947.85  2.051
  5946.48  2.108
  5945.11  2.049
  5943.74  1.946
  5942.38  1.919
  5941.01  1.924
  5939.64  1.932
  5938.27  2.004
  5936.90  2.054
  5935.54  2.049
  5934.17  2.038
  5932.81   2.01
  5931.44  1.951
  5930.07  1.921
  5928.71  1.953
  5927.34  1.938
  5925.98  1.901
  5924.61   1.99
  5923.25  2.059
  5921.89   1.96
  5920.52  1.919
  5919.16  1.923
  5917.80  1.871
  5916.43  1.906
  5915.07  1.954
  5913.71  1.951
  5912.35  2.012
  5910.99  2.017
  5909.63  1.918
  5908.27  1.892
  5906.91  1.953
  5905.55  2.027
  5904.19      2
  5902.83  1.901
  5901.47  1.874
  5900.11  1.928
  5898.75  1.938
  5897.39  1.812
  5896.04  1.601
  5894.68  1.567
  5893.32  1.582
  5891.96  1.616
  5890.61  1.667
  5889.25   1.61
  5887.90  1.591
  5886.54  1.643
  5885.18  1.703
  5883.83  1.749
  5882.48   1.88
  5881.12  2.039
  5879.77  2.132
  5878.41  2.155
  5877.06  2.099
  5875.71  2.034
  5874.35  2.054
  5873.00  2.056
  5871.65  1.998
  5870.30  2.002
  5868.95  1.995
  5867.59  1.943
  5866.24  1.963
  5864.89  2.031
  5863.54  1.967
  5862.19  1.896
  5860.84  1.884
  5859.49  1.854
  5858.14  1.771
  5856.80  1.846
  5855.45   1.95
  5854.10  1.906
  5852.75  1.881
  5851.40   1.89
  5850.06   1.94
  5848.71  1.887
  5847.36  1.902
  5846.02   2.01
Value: 0.3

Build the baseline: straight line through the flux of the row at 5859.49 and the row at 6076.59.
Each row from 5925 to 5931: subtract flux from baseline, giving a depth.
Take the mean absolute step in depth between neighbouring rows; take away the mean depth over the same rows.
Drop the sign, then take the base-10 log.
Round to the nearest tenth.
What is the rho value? -1.4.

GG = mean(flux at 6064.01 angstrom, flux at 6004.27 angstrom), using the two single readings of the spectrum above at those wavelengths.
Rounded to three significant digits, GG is 2.01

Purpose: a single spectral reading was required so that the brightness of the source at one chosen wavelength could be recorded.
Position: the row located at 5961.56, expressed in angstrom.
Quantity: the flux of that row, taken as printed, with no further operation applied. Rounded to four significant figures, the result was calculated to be 1.852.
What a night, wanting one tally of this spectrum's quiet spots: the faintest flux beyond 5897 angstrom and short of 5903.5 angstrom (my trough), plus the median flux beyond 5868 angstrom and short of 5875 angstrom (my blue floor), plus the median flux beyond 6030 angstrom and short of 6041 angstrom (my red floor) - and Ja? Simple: 5.77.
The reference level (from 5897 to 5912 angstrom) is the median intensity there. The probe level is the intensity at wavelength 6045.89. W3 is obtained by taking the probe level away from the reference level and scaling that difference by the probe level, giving -0.071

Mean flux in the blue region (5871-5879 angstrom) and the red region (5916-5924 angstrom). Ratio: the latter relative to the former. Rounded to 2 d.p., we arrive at 0.94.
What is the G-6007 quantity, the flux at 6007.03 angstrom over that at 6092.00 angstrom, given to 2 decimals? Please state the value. 1.10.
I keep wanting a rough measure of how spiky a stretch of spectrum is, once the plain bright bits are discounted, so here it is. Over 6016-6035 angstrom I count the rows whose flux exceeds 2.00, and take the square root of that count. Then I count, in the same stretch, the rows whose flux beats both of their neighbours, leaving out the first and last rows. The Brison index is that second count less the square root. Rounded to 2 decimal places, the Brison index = -0.41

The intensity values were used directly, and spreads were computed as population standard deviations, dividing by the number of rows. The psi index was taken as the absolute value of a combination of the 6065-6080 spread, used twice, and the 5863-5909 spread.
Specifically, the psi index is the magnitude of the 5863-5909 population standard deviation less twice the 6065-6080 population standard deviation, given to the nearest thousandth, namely 0.113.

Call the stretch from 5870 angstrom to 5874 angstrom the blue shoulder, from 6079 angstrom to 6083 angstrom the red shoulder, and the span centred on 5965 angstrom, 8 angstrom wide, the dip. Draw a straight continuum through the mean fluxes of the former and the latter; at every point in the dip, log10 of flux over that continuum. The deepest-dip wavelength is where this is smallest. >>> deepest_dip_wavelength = 5961.56 angstrom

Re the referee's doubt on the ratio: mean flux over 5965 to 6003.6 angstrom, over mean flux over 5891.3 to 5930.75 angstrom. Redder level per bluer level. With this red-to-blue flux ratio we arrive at 1.045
